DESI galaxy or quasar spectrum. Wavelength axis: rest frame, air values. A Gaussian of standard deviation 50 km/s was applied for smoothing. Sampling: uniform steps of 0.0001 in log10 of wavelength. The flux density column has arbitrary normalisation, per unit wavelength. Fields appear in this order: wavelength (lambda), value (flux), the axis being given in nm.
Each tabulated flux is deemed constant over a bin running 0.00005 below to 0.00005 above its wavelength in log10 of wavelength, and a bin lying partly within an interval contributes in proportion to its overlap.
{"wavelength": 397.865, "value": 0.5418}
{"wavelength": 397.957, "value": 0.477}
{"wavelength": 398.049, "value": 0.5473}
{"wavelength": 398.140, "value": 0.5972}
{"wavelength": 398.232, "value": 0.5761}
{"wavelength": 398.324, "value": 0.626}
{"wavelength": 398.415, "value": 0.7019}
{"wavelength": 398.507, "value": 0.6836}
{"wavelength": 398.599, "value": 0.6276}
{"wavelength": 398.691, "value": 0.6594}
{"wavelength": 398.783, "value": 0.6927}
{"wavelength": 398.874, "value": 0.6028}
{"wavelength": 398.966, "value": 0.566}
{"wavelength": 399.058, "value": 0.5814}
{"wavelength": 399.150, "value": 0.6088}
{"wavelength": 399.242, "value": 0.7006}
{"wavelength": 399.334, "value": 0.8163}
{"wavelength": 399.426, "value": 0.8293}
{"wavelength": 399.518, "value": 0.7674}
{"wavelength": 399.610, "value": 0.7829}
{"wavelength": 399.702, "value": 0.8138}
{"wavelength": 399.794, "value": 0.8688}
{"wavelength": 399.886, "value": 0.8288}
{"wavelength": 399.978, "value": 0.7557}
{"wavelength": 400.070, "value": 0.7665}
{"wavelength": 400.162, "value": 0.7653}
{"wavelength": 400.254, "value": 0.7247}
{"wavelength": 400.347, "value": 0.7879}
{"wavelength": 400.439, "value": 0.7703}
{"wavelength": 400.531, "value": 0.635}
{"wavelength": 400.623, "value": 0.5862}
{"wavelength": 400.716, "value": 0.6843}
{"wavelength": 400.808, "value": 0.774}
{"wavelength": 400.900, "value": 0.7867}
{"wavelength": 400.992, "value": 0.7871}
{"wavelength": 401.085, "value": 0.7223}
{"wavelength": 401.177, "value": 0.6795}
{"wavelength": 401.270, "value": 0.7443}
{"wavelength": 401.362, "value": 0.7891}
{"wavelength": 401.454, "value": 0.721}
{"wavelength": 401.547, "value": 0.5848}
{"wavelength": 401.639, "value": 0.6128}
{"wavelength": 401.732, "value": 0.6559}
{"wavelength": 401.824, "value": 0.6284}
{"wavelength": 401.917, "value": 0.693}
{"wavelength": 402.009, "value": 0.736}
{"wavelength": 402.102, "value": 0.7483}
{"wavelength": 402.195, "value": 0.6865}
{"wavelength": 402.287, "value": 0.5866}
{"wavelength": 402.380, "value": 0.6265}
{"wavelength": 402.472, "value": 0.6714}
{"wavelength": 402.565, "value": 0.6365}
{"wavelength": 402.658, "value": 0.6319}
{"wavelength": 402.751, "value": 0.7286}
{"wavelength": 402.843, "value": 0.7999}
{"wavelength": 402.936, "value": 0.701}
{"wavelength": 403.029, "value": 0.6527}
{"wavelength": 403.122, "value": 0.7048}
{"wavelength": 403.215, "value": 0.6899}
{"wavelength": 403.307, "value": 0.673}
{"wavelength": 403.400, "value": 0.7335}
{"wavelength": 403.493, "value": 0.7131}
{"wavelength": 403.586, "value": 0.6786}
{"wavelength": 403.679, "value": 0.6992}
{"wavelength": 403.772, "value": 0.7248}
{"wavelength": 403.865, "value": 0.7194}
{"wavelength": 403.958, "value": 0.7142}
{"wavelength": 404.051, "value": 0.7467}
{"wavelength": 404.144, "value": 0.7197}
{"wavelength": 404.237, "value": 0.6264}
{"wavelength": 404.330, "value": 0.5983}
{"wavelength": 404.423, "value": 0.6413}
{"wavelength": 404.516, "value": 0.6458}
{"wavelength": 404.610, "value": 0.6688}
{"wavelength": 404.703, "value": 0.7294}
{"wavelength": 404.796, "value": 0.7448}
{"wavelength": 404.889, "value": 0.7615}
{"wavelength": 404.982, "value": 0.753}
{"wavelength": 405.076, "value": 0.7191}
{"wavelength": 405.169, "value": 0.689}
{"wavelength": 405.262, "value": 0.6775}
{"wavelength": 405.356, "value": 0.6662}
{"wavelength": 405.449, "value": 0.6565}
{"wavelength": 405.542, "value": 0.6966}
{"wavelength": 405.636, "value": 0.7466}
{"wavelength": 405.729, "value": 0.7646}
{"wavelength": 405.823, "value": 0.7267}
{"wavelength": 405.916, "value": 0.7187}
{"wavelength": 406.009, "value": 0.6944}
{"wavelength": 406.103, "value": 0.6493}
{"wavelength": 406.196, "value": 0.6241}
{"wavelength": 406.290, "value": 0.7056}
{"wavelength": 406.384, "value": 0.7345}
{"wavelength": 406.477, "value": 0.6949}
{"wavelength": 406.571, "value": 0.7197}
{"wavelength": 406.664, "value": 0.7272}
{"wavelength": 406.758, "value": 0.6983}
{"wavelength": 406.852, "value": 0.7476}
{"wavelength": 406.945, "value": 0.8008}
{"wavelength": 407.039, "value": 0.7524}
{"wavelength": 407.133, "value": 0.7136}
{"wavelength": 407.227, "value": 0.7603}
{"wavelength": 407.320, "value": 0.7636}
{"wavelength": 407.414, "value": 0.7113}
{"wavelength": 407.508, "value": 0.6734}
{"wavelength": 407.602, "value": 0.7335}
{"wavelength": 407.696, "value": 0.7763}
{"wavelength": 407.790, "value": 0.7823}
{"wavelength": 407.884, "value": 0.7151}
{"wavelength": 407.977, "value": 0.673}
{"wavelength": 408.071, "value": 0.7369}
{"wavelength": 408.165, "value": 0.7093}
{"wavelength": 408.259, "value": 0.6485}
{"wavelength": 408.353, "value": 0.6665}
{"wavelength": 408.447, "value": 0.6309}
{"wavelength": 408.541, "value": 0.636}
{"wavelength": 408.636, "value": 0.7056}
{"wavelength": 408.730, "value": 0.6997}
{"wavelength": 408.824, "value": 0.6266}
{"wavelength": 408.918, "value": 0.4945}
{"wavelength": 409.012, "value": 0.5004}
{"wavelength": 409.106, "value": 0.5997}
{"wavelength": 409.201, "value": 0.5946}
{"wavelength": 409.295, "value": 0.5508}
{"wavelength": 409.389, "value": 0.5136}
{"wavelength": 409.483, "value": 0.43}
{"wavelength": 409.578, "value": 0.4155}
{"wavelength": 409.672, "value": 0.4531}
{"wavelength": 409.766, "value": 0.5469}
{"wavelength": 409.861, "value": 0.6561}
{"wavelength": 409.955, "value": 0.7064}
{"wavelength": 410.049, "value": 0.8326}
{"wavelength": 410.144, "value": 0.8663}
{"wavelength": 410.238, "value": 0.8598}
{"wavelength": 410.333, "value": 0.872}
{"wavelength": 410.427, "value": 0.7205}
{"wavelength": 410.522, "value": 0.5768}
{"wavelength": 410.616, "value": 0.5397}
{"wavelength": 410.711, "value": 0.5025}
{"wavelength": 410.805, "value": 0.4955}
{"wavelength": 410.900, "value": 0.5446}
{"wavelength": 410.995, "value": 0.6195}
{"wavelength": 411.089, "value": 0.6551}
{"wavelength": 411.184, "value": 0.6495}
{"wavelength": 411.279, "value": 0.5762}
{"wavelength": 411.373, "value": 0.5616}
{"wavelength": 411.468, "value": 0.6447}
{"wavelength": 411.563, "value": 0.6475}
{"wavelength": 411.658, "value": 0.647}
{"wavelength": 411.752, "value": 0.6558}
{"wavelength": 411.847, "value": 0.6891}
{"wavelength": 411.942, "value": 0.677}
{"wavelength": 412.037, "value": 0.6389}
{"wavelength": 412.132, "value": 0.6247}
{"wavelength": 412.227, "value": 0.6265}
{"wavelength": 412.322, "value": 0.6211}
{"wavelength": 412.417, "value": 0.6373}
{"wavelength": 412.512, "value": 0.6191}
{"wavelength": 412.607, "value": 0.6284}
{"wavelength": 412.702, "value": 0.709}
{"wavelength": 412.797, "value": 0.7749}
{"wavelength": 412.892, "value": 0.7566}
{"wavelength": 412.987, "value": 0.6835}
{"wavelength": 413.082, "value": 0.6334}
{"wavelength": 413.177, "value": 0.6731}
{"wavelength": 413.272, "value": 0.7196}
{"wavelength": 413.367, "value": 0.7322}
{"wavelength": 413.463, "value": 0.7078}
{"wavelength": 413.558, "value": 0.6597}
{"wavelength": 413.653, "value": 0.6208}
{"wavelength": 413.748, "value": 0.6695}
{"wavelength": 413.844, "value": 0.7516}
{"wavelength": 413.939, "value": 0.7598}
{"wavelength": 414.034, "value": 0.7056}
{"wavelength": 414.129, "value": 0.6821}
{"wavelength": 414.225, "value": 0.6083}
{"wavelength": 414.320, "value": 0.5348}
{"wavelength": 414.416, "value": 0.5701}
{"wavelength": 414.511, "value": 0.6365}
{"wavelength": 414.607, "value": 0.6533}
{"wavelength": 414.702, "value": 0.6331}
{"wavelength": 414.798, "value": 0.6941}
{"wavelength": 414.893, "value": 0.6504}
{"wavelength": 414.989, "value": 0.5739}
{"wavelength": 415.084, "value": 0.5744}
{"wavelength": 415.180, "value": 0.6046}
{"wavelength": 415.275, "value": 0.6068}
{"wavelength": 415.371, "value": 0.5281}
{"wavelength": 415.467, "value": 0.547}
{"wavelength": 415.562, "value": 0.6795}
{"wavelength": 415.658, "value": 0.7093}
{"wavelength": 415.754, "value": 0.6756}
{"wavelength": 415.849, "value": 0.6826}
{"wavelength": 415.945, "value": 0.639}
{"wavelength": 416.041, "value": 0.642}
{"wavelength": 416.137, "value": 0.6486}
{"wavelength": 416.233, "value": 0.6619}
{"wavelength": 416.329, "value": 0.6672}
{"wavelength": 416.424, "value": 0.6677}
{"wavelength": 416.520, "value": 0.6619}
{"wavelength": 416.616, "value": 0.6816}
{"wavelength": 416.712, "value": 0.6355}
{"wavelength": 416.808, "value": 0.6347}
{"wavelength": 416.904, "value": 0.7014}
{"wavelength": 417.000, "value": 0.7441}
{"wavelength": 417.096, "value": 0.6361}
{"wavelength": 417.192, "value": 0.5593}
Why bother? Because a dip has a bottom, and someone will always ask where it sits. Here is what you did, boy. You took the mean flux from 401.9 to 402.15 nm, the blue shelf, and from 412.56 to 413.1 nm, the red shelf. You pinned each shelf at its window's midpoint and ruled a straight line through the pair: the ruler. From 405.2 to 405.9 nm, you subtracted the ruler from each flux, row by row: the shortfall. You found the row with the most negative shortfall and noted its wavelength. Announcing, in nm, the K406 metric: 405.449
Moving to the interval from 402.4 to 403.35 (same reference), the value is 402.658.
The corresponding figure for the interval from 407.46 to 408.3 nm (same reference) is 408.259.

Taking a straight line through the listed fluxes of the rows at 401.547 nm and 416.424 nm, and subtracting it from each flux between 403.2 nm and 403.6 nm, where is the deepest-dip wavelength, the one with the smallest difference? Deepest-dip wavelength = 403.307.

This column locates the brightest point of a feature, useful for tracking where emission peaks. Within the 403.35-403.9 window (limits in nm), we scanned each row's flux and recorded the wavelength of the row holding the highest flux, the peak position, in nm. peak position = 403.400 nm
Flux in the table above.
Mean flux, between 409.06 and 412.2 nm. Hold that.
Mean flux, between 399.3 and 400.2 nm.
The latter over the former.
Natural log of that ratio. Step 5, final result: 0.25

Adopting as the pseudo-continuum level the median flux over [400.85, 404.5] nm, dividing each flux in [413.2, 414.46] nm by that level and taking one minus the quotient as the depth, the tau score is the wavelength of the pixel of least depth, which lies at 413.939 nm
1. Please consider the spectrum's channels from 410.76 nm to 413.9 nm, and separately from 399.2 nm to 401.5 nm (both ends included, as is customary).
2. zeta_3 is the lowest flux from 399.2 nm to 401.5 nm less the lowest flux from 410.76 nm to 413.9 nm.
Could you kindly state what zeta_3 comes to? 0.091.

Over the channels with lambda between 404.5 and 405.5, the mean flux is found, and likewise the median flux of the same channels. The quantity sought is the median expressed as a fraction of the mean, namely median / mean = 0.98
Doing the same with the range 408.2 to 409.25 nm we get 1.02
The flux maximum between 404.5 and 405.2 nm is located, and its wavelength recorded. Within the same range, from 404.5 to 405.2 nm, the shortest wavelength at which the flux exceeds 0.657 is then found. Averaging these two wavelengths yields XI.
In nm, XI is 404.75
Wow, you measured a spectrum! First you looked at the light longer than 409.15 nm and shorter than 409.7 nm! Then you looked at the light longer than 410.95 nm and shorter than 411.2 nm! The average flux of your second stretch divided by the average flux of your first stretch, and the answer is 1.30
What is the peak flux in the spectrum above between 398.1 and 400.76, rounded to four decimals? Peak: 0.8688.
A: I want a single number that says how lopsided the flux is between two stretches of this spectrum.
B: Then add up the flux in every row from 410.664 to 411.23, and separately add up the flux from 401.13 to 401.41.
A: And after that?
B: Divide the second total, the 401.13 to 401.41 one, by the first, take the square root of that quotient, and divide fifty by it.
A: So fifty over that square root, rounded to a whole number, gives 63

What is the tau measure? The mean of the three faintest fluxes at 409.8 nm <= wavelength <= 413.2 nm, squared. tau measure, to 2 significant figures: 0.26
